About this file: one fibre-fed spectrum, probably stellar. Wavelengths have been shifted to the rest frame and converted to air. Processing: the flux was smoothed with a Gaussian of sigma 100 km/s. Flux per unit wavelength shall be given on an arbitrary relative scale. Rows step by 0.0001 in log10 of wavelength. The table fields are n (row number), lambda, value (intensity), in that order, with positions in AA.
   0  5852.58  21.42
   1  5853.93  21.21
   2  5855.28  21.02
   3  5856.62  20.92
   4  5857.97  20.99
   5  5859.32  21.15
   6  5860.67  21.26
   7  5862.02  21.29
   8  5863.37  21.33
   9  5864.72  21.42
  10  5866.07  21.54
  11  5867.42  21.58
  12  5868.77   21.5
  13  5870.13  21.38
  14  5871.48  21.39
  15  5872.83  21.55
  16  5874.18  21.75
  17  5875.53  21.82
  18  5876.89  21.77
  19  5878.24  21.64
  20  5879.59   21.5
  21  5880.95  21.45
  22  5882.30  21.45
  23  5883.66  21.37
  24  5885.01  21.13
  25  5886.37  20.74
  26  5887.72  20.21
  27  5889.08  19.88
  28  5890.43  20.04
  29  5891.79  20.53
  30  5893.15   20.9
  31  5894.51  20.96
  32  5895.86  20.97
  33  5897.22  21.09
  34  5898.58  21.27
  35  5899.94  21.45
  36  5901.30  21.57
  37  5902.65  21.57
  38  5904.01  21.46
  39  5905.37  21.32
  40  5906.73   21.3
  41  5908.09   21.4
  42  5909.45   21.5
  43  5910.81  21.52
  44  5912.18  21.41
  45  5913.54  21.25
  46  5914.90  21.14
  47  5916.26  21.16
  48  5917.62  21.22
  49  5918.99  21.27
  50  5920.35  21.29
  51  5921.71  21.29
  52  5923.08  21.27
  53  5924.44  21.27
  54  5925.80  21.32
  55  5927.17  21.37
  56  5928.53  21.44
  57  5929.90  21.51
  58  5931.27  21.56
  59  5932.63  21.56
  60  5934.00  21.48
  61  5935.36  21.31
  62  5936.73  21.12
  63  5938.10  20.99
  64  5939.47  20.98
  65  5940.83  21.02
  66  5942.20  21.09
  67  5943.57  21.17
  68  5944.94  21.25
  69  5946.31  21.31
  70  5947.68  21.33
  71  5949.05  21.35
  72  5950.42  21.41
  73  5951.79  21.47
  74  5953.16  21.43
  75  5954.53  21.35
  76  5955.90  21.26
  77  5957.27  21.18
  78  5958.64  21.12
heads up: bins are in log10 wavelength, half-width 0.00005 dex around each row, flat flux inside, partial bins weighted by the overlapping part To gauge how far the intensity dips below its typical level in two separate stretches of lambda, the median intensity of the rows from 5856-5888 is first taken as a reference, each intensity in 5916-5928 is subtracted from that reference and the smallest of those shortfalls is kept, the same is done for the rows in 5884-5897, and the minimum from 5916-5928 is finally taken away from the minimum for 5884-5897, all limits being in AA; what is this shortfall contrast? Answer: 0.24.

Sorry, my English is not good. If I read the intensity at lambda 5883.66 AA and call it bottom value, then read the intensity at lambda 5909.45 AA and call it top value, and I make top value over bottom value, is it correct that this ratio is 1.01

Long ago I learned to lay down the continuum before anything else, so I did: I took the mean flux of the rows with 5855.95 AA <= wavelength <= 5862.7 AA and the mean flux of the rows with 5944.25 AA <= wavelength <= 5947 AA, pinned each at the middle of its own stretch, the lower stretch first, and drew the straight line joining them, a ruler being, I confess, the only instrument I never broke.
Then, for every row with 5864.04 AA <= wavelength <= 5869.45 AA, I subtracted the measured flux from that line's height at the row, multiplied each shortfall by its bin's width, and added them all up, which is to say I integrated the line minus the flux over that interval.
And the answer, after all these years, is -2.0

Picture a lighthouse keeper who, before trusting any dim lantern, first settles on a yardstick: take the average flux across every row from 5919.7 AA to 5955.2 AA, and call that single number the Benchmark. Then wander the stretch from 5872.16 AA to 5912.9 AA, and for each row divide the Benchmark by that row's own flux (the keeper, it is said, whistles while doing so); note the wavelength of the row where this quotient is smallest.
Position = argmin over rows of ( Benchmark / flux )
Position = 5875.53 AA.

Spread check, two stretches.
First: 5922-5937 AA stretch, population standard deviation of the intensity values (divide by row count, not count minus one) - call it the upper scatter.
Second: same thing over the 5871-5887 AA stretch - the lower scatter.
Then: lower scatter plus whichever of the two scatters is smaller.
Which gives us 0.4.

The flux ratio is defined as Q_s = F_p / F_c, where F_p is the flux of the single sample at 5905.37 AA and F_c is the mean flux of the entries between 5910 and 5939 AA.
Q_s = 1.00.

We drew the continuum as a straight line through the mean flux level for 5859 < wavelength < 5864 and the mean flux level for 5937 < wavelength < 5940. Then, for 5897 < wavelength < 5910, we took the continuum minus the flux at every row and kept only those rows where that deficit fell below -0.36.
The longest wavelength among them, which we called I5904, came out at 5909.45 AA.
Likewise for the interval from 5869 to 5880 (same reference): 5878.24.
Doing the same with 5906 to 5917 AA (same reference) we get 5910.81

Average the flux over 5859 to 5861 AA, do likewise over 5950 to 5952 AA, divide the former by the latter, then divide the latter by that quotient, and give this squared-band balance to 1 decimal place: 21.7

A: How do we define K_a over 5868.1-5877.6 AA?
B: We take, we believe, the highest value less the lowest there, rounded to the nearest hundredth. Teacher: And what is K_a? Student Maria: 0.44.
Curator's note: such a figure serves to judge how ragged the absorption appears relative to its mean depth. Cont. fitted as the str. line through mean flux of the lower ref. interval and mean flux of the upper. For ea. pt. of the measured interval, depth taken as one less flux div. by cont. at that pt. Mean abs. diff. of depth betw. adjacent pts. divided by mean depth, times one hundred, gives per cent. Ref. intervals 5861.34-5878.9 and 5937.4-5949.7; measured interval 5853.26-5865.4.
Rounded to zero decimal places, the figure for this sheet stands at 25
